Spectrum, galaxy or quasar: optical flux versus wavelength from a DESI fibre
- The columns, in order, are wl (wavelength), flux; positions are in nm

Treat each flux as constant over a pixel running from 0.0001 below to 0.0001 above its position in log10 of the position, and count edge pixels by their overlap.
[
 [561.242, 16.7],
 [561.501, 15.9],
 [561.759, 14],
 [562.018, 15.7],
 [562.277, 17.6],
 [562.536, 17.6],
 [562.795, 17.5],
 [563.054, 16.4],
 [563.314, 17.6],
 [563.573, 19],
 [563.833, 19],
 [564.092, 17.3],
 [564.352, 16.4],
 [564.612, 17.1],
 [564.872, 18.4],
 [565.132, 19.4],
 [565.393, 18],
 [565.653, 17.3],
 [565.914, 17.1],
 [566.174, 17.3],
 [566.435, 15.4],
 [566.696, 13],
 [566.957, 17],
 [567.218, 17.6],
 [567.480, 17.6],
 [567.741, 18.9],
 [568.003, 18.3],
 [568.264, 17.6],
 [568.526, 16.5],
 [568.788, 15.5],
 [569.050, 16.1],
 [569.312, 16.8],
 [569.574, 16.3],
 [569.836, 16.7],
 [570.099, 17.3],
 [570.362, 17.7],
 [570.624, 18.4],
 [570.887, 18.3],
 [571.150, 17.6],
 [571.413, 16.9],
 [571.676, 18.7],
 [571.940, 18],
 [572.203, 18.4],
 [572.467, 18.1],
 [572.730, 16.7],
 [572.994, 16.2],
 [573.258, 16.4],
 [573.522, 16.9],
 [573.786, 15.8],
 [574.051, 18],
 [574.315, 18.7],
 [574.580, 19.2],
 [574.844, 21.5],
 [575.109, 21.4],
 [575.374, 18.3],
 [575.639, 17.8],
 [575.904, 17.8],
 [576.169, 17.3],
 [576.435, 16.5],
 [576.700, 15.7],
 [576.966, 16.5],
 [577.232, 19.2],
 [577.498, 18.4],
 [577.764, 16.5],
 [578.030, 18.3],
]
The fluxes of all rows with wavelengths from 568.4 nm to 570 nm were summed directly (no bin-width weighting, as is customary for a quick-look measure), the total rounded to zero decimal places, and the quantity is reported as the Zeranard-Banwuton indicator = 98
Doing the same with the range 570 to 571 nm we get 72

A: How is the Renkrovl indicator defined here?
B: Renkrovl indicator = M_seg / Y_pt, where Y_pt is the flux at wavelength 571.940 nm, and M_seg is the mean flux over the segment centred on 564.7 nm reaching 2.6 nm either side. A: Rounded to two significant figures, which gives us 0.96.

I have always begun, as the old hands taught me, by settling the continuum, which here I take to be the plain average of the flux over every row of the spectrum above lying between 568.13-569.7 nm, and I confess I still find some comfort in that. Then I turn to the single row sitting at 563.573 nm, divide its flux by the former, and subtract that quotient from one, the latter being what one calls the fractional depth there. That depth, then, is -0.15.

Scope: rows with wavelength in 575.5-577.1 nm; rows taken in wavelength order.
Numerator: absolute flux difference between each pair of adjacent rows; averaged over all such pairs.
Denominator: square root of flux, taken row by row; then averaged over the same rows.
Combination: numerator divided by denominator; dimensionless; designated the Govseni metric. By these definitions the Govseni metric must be 0.14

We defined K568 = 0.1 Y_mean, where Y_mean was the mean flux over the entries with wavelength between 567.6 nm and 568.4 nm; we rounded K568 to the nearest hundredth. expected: 1.83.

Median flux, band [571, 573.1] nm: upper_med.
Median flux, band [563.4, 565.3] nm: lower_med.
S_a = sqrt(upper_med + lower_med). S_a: 6.02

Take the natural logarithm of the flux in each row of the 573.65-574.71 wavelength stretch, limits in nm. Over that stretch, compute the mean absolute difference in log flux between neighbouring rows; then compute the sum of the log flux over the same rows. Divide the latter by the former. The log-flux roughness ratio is 178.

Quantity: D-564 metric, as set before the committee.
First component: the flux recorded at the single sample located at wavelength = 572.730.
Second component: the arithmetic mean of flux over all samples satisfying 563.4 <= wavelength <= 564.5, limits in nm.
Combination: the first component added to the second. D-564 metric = 34.6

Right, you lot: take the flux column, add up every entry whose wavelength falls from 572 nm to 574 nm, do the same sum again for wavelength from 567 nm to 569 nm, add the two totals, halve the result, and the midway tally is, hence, 120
